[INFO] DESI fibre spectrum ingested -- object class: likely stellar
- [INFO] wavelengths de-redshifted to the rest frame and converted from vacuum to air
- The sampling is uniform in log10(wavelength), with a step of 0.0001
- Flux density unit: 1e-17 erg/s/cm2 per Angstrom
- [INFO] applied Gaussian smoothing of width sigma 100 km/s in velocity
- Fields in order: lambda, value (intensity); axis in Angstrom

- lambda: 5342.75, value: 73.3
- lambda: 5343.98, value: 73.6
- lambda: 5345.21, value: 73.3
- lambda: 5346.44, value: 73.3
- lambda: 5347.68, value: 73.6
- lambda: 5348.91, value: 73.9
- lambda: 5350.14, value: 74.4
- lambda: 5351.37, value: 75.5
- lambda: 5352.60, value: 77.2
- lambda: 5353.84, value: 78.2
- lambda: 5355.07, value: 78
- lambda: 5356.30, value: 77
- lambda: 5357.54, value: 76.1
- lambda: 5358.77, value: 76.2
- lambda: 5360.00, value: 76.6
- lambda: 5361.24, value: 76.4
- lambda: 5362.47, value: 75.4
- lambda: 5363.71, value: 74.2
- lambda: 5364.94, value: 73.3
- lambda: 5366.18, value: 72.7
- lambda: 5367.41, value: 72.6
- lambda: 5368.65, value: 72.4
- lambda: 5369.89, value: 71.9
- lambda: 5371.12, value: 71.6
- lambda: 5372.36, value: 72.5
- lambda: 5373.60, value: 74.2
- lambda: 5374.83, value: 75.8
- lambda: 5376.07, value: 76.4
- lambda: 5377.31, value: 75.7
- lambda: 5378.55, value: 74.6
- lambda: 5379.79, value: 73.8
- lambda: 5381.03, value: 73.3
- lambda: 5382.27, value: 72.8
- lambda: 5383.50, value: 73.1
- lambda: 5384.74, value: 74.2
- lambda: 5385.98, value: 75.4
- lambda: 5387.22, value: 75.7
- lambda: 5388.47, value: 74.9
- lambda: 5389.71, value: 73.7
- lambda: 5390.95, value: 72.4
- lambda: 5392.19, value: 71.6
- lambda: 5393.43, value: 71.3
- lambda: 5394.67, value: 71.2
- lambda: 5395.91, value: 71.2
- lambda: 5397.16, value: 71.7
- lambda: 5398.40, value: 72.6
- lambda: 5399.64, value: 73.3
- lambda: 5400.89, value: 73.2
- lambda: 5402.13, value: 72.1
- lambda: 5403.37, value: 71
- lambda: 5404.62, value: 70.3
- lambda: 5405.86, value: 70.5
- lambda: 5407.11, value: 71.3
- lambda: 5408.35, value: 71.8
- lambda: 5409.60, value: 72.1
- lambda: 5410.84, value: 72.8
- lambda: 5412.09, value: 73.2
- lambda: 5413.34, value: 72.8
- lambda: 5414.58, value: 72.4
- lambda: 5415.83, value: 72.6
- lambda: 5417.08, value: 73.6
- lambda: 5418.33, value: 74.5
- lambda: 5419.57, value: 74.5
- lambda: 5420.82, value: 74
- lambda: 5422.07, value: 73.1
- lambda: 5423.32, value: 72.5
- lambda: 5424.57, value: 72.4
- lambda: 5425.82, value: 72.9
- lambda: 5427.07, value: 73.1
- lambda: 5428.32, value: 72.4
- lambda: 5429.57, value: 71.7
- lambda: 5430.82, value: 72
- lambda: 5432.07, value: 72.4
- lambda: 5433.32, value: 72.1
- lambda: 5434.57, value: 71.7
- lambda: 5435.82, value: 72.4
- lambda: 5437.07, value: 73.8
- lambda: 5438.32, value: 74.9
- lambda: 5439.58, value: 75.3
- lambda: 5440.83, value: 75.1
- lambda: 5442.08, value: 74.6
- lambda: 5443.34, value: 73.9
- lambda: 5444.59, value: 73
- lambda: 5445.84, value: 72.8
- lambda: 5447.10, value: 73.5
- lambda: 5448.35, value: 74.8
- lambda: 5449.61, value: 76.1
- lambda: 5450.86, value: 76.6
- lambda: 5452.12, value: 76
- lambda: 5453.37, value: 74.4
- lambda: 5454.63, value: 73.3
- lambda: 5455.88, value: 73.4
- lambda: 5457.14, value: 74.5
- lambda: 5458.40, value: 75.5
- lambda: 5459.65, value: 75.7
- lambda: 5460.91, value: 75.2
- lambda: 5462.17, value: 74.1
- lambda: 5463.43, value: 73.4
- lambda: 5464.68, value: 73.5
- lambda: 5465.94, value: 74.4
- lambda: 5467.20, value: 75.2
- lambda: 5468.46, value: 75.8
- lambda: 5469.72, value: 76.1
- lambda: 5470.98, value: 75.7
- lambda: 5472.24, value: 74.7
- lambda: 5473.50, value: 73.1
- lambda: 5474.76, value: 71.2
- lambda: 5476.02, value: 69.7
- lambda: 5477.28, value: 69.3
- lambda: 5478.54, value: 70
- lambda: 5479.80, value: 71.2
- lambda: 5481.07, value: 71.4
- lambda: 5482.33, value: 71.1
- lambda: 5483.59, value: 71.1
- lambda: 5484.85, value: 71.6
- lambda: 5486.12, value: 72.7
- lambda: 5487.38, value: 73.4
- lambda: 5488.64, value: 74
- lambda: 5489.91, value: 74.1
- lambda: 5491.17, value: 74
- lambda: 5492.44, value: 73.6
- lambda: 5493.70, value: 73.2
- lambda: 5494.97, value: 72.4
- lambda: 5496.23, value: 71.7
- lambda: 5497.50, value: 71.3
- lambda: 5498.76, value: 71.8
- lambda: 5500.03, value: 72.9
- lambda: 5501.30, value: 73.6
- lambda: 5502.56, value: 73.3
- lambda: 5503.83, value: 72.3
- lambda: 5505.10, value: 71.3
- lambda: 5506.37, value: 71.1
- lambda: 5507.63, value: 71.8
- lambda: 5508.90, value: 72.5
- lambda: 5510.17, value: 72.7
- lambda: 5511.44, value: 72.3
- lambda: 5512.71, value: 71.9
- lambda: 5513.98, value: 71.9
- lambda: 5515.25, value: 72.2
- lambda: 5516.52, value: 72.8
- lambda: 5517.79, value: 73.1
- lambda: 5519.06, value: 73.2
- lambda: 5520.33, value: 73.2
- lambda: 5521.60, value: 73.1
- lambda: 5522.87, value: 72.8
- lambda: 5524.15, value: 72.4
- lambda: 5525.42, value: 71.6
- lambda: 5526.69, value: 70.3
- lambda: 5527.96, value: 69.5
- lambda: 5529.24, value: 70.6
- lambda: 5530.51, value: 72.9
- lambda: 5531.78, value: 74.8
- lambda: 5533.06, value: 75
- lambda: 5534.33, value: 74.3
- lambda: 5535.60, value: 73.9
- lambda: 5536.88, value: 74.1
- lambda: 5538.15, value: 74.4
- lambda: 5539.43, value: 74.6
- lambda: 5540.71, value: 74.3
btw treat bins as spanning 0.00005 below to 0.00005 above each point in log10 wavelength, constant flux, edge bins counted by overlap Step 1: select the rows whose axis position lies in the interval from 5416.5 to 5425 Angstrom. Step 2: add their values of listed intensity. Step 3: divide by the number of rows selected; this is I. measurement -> 73.5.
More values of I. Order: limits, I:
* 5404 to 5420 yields 72.5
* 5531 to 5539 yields 74.4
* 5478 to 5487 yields 71.3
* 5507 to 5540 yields 72.8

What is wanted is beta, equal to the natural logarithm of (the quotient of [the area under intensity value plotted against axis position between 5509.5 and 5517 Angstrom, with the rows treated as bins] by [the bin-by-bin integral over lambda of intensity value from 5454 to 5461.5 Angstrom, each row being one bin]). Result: -0.03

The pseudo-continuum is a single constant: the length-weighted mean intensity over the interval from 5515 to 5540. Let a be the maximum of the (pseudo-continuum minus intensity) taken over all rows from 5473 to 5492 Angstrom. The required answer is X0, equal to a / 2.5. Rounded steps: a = 3.7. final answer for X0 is 1.5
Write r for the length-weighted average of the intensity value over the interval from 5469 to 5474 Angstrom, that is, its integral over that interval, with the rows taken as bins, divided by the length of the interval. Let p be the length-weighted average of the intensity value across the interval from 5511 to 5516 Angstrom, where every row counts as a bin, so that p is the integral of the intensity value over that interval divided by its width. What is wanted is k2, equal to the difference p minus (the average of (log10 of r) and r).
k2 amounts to 33.7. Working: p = 72.1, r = 74.9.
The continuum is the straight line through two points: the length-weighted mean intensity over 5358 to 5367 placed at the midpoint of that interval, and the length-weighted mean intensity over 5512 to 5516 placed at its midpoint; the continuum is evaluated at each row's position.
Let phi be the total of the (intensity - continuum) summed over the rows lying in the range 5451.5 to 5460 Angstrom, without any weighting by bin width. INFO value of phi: 11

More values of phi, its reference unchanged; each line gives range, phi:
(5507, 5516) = 1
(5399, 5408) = -18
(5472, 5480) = -10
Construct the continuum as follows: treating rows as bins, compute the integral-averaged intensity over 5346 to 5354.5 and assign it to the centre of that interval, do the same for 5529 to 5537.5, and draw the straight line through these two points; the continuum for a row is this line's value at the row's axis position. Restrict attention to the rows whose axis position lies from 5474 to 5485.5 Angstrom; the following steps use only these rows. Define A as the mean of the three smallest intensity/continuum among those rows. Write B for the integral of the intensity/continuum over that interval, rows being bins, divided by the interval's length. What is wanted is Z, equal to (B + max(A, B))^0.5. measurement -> 1.38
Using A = 0.938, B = 0.95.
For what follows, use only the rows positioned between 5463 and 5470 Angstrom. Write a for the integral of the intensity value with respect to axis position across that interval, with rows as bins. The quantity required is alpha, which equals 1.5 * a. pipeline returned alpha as 785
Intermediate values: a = 523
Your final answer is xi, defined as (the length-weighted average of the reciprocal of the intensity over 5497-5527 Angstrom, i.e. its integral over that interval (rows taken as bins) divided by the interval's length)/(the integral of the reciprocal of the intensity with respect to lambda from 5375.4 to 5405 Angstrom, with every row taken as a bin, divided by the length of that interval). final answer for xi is 1.01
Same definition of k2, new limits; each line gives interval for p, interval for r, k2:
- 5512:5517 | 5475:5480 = 36.2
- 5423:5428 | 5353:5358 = 33.1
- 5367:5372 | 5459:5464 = 33.8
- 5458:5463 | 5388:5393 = 37.6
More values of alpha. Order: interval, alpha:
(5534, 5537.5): 389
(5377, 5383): 666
